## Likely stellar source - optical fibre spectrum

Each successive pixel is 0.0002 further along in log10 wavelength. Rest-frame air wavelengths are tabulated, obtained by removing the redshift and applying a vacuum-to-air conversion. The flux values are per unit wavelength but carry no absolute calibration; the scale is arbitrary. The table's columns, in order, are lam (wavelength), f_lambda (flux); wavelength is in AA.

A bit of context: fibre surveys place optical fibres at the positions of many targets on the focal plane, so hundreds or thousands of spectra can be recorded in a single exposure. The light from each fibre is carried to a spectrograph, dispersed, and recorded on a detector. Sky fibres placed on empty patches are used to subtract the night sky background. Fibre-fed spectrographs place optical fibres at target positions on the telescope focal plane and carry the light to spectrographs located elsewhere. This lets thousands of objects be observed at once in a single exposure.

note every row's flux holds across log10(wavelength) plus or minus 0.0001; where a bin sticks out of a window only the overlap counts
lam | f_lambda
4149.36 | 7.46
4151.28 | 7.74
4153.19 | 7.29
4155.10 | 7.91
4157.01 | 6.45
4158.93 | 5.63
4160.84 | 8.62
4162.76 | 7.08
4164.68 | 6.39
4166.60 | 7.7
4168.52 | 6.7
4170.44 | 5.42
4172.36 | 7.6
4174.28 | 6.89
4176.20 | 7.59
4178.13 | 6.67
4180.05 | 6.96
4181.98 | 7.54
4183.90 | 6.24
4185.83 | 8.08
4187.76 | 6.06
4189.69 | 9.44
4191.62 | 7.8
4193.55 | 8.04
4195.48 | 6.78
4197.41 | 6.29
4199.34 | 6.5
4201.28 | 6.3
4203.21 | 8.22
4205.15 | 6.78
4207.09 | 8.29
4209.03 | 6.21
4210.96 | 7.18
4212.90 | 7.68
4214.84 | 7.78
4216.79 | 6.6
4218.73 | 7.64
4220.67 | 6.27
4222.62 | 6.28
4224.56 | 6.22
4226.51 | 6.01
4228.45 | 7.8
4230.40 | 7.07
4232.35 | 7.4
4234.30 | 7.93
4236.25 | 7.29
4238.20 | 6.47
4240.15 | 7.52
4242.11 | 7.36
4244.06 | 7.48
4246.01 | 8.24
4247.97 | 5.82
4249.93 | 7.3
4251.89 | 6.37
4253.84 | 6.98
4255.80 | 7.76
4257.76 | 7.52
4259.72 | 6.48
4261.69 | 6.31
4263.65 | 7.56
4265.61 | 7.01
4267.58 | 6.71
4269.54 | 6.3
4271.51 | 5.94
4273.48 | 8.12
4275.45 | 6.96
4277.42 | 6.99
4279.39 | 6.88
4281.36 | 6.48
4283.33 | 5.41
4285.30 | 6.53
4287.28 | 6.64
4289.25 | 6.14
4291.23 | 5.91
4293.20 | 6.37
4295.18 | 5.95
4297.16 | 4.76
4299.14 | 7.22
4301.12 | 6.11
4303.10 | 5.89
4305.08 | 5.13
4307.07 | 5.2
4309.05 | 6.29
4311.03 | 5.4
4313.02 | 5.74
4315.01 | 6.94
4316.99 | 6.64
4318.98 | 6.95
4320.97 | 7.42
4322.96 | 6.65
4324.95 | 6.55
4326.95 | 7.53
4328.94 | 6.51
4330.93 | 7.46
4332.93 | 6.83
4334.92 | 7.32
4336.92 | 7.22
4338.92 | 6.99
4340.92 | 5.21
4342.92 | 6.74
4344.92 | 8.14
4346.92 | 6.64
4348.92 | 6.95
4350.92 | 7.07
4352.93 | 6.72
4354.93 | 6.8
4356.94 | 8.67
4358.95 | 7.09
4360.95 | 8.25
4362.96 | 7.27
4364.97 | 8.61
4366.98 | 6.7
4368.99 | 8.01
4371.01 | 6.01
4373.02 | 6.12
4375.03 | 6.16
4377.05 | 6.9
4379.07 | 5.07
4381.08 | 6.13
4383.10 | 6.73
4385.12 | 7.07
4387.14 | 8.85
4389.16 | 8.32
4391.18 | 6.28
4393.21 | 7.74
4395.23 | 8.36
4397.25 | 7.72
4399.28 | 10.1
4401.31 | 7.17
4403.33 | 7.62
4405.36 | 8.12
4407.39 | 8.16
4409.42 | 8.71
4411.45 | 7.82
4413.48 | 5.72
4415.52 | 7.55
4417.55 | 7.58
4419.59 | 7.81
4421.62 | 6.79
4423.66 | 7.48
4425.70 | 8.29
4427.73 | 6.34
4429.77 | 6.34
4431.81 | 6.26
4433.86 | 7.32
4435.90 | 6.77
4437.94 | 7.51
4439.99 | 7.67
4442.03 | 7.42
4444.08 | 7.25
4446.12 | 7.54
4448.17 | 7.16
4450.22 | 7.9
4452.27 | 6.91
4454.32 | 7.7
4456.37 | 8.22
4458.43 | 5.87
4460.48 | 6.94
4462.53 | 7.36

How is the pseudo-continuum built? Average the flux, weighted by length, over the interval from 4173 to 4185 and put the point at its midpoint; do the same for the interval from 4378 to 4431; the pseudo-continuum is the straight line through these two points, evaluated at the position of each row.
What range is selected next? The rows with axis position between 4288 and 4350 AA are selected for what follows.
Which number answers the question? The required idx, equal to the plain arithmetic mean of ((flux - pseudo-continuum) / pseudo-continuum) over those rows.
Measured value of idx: -0.111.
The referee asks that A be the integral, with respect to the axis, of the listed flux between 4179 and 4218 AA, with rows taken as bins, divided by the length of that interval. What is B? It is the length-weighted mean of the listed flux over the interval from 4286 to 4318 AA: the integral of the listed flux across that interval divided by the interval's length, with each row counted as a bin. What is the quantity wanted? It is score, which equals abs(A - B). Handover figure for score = 1.21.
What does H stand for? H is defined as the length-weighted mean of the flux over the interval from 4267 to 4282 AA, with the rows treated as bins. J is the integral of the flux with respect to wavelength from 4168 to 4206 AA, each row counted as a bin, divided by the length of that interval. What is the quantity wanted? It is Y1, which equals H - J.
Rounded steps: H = 6.8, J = 7.10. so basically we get -0.3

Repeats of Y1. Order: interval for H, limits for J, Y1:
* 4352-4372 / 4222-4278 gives 0.4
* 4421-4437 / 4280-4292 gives 0.7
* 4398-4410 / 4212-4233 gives 1.3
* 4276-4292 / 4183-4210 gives -0.8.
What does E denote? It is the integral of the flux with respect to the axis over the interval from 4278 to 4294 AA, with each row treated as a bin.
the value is 101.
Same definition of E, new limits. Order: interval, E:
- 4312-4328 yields 109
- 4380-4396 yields 119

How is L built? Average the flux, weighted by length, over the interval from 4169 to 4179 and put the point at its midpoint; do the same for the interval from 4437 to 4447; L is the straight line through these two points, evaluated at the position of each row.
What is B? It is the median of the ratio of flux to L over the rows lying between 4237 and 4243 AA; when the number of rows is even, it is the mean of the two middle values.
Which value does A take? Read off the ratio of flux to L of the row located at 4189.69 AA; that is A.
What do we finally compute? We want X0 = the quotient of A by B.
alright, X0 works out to 1.31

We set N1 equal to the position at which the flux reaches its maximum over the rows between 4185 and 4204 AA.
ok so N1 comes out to 4189.69 AA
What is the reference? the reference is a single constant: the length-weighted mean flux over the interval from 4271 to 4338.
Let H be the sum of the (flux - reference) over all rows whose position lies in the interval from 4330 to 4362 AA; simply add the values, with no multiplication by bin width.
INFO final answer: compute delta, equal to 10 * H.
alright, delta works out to 105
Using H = 10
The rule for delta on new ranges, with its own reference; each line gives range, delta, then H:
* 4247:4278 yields 65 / 6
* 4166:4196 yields 119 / 12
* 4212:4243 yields 97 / 10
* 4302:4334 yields -5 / -1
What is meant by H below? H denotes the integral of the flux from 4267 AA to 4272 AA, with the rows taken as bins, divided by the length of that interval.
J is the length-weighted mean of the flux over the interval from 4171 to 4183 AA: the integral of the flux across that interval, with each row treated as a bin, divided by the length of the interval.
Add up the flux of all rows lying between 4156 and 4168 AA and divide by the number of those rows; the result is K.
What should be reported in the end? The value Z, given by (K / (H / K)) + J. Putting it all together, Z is 14.8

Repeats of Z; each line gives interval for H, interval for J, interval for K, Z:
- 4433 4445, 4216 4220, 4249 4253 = 13.5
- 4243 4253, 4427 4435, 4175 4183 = 13.9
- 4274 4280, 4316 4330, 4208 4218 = 14.0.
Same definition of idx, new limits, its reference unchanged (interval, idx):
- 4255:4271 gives -0.030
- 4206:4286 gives -0.023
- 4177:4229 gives 0.006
